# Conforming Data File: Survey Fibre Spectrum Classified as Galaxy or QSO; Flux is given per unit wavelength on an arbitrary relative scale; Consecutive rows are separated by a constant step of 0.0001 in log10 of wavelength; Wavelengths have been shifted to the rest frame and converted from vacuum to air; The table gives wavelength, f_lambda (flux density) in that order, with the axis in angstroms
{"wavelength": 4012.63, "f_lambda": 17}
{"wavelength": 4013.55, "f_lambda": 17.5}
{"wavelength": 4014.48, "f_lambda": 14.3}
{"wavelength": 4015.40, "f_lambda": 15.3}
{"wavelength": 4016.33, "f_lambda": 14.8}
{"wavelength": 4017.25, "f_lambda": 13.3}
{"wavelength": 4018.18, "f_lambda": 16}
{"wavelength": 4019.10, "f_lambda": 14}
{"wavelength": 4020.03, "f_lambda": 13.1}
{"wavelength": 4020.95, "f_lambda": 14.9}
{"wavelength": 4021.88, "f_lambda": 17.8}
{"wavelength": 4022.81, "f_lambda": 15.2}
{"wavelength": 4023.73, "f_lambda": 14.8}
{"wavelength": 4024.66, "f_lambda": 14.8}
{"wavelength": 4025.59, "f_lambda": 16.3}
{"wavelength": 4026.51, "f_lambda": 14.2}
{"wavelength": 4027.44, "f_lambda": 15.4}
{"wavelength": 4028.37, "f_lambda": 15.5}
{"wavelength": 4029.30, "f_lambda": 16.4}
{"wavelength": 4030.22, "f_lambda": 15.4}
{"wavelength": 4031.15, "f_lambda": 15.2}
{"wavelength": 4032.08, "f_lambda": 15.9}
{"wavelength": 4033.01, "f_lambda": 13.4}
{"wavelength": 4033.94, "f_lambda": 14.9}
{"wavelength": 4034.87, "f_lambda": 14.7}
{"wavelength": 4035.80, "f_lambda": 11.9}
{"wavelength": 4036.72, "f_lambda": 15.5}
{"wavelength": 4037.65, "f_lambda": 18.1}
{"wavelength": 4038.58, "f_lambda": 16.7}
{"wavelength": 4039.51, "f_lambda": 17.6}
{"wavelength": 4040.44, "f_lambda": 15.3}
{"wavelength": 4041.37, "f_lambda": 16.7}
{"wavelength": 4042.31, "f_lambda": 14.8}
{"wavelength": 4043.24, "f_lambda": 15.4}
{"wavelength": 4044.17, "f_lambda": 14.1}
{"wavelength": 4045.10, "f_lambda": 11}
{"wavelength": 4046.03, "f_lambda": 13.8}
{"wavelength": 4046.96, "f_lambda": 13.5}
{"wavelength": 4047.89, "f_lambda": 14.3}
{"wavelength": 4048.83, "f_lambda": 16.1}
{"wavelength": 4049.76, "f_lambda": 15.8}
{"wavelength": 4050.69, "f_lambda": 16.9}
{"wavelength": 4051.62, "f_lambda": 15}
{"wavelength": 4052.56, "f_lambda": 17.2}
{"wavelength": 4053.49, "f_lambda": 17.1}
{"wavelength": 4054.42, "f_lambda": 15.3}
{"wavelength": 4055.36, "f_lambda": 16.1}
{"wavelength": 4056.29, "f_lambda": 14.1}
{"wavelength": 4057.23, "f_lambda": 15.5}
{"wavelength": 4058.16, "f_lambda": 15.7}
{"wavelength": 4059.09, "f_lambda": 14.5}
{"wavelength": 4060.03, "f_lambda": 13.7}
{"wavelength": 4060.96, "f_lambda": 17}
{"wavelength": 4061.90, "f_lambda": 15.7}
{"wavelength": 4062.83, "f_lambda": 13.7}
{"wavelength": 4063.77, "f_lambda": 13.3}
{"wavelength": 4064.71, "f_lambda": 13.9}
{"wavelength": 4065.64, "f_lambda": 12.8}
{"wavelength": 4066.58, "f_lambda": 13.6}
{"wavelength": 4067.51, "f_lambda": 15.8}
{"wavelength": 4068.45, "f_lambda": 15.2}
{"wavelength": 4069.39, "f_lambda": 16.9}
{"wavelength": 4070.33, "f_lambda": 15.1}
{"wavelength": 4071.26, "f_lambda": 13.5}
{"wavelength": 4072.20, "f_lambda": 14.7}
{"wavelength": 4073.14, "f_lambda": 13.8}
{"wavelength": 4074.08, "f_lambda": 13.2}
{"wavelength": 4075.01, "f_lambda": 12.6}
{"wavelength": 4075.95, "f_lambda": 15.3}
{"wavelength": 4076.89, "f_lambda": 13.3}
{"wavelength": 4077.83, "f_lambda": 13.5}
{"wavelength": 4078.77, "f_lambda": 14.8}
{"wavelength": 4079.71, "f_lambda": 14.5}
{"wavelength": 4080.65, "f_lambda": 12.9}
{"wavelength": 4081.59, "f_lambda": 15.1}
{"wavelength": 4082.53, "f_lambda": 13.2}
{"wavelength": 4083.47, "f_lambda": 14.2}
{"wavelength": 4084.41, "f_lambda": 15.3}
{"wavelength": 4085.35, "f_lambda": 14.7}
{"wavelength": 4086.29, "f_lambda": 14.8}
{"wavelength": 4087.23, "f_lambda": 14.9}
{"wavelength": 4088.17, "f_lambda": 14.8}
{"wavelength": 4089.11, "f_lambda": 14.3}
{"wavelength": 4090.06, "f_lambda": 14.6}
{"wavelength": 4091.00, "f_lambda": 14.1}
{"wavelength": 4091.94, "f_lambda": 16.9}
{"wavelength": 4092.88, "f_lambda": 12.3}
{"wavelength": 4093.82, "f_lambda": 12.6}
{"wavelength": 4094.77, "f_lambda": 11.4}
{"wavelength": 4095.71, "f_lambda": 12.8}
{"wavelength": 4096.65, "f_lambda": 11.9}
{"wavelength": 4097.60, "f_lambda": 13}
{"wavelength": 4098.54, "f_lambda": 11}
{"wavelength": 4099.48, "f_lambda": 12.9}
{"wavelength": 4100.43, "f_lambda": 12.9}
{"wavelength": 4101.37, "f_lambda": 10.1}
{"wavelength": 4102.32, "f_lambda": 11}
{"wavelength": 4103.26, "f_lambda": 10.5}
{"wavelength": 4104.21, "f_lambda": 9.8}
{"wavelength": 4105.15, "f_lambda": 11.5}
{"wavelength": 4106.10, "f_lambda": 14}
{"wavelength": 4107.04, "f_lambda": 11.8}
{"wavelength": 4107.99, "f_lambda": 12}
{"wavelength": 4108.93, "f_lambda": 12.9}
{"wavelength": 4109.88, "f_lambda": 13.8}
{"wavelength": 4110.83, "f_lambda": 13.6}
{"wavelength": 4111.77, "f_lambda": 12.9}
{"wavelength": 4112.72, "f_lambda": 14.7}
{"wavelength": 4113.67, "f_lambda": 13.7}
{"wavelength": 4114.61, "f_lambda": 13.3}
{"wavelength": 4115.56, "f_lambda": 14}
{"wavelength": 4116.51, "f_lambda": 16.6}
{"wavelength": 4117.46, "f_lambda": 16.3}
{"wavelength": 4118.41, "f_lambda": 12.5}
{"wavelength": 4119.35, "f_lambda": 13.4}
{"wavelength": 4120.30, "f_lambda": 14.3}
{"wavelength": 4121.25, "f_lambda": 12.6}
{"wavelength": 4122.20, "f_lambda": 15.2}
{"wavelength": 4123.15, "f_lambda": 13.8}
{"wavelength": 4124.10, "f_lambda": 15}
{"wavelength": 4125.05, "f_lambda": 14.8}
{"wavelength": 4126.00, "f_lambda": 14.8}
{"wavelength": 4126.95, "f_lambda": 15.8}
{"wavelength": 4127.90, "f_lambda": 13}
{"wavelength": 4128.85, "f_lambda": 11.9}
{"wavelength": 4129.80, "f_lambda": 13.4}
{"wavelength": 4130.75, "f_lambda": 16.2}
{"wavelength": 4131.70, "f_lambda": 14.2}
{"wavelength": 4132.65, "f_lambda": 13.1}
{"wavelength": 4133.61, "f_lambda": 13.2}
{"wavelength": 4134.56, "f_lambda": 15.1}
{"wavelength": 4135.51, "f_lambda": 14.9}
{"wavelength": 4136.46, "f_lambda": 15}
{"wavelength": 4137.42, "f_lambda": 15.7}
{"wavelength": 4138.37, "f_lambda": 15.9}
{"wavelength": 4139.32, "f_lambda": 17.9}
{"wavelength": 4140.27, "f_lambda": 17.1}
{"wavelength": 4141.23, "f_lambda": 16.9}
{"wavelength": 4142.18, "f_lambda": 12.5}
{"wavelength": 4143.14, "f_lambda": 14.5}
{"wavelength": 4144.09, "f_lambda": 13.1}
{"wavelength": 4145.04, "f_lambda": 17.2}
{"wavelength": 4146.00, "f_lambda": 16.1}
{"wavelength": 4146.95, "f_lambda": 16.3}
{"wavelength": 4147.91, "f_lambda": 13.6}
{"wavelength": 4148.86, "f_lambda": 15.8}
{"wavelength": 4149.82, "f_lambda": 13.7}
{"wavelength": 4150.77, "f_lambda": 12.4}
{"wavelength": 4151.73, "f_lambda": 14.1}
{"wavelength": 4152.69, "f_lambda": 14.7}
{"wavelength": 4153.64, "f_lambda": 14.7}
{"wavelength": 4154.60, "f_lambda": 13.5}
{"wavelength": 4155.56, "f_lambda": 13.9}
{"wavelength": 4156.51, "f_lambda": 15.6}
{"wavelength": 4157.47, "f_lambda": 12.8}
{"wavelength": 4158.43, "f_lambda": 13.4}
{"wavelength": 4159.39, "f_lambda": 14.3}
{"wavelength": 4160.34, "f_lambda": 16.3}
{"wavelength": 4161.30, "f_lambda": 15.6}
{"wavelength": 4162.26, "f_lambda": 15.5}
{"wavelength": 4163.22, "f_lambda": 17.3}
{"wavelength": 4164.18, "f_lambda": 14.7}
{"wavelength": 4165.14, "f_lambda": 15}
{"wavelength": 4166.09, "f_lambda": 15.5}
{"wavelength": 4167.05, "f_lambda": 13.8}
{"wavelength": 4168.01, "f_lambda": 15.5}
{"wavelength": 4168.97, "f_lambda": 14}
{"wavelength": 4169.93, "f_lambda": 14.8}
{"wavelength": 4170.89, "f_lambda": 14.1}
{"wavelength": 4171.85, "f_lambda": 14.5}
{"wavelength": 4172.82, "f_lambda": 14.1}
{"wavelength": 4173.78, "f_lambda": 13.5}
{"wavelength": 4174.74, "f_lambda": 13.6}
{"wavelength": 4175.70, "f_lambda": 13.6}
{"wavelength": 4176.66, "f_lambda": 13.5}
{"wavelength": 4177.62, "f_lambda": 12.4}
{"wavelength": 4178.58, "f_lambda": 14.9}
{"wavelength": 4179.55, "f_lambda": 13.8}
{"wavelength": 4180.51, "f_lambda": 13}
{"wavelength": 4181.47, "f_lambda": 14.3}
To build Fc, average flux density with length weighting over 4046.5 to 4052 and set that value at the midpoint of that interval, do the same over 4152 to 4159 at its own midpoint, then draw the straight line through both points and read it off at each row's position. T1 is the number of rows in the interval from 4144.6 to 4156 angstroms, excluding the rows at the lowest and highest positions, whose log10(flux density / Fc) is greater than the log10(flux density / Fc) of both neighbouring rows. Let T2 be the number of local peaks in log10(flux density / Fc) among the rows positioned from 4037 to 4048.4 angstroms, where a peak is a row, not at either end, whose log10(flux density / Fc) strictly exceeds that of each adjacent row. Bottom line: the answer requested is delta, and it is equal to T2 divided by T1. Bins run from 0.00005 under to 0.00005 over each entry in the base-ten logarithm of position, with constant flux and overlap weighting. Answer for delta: 1.33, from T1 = 3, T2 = 4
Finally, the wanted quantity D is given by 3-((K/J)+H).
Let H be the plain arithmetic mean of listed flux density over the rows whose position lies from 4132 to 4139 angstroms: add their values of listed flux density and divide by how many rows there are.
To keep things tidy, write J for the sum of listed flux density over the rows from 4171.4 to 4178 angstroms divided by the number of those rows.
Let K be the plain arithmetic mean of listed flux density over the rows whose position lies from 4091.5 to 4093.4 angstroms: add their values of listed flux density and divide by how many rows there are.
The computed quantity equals -12.8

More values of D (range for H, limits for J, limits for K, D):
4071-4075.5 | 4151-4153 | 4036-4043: -11.7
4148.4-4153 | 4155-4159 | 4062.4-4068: -12.1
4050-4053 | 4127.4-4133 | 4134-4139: -14.5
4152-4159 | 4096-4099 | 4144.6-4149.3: -12.4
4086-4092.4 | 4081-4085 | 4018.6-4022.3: -12.9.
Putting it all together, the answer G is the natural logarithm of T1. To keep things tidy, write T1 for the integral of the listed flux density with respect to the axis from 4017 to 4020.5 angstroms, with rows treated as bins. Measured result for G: 3.9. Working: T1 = 50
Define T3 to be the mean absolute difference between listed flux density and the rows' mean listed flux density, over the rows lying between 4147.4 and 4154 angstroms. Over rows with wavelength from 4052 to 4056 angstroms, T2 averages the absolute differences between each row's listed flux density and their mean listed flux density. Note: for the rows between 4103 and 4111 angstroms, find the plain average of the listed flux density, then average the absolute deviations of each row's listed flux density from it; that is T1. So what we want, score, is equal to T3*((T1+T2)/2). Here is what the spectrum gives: 0.8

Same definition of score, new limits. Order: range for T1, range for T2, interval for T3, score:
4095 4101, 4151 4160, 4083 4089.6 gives 0.2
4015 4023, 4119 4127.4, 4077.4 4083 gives 0.7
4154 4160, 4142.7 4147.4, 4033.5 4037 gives 1.2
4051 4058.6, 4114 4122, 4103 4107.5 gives 1.1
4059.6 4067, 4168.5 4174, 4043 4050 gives 0.8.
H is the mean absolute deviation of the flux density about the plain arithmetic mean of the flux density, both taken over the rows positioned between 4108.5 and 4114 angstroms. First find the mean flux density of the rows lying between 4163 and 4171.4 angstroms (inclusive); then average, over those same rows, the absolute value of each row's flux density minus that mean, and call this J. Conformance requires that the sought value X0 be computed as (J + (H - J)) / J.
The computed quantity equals 0.61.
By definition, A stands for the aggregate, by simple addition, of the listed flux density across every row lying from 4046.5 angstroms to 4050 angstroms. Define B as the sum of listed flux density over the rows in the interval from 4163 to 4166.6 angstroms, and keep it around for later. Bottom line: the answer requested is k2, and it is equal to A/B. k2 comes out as 0.955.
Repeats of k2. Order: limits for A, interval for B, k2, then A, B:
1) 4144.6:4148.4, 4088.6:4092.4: 1.055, 63.2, 59.9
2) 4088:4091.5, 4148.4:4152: 1.032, 57.8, 56.0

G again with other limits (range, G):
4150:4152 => 3.3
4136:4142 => 4.6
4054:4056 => 3.4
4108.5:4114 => 4.3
